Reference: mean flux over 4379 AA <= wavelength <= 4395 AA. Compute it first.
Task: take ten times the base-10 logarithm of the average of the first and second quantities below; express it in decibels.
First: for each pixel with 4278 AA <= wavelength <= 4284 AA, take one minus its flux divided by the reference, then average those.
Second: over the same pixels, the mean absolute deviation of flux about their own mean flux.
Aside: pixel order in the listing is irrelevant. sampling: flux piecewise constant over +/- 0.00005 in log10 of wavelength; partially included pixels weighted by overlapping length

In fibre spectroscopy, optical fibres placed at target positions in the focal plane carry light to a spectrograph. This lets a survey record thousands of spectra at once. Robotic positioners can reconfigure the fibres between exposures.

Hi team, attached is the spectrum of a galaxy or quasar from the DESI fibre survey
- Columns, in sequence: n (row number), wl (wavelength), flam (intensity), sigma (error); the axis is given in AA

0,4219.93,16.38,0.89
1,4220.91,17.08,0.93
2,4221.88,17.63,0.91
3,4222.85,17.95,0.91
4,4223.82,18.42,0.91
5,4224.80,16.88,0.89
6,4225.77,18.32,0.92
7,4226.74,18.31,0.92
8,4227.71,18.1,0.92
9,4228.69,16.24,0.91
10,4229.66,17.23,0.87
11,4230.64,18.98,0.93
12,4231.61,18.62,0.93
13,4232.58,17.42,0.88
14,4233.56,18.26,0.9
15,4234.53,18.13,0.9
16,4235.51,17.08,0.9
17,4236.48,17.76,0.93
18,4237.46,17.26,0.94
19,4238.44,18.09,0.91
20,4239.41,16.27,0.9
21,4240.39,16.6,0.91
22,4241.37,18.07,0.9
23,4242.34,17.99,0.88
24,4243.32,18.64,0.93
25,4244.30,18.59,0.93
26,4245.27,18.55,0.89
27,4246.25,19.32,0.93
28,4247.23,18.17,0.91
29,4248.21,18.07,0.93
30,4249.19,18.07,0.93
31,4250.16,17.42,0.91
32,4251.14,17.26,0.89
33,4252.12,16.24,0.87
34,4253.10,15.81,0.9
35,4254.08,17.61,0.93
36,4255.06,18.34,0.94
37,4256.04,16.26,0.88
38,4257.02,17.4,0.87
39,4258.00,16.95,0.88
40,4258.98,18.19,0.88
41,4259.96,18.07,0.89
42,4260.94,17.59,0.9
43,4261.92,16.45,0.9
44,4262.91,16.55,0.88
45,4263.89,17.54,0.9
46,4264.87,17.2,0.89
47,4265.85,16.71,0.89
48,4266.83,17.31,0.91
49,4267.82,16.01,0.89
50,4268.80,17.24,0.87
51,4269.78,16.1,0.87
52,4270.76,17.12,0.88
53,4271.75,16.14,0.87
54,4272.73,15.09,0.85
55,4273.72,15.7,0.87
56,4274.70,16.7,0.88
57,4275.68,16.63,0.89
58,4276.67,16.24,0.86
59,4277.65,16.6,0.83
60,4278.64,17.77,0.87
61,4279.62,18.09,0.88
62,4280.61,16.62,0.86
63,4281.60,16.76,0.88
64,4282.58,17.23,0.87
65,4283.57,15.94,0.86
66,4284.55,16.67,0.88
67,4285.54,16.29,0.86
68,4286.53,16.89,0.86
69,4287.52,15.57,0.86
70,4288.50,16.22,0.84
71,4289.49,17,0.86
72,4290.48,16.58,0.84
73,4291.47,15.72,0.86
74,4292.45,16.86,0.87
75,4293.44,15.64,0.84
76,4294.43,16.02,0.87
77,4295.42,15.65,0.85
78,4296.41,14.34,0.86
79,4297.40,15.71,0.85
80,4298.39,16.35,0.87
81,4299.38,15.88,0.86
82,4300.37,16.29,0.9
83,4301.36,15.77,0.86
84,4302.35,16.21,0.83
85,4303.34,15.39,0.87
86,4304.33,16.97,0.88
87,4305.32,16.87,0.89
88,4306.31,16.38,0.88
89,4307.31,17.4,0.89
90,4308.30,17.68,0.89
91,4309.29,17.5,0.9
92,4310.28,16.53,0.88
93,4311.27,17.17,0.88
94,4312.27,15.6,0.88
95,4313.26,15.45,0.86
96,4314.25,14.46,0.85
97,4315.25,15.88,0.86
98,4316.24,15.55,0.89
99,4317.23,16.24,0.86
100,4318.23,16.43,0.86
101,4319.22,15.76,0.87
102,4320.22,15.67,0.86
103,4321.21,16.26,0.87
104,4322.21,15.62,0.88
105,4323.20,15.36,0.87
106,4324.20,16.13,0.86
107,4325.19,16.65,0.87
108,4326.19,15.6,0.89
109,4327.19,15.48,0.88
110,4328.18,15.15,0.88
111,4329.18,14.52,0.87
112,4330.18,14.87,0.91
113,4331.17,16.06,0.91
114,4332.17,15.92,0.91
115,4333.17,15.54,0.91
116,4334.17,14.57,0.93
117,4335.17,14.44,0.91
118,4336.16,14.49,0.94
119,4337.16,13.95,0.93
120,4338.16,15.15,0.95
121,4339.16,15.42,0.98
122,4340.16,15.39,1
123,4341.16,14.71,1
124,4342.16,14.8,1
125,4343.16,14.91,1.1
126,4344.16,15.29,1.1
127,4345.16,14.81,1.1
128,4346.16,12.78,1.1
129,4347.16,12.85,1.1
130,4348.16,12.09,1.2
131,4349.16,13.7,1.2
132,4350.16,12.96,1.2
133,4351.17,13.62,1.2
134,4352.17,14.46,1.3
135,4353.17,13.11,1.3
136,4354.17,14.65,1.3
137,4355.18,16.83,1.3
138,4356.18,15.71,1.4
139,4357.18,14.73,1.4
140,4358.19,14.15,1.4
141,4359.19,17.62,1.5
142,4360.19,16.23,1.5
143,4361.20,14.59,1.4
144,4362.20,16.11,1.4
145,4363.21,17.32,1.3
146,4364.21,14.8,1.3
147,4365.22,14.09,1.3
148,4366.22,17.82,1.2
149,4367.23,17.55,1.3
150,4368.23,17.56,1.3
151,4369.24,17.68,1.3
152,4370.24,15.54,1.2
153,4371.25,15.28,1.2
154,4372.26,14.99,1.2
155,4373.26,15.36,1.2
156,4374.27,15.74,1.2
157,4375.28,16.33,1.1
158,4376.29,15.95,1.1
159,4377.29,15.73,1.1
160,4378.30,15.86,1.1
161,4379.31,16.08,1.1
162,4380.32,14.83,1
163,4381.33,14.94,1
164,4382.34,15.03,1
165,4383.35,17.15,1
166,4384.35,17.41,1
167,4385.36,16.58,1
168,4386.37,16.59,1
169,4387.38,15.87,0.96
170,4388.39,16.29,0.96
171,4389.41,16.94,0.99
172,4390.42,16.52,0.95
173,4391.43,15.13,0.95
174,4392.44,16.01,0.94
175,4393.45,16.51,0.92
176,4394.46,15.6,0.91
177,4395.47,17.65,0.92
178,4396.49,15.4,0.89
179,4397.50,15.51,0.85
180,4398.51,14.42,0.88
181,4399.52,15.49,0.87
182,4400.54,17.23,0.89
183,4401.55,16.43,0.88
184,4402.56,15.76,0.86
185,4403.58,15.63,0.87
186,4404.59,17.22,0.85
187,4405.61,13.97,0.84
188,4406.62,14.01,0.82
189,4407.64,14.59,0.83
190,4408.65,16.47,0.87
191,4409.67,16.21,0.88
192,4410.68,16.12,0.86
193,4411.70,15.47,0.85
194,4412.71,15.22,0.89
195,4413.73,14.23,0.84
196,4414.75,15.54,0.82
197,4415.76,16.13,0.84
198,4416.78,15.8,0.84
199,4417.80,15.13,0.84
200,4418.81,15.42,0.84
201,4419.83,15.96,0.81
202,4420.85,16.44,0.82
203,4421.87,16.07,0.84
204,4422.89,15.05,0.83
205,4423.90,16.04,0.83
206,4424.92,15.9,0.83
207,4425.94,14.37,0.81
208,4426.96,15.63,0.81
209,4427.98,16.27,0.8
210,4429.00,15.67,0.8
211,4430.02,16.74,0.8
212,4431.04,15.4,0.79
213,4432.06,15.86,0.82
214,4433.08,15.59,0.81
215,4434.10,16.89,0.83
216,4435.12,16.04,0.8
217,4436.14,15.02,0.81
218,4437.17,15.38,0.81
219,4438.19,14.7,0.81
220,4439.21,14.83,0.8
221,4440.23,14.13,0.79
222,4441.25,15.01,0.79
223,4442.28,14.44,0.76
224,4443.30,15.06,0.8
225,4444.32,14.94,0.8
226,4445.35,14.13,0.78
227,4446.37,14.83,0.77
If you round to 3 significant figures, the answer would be -5.47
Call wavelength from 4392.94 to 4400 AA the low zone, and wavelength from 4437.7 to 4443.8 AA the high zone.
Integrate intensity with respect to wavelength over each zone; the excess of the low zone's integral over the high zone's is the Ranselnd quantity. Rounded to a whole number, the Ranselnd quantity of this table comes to 22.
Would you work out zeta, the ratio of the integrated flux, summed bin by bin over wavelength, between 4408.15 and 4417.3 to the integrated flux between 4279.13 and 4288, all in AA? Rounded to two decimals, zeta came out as 0.97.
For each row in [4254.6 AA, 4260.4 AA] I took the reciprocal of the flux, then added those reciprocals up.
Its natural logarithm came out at -1.07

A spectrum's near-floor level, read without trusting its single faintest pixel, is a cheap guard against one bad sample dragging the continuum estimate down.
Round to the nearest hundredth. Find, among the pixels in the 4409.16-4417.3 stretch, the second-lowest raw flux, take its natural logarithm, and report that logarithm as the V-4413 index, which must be 2.72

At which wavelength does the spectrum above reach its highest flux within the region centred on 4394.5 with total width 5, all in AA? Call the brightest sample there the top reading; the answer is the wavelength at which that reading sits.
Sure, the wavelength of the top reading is 4395.47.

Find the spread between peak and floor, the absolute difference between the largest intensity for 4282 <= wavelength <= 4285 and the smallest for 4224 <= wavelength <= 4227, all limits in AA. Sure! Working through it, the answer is 0.35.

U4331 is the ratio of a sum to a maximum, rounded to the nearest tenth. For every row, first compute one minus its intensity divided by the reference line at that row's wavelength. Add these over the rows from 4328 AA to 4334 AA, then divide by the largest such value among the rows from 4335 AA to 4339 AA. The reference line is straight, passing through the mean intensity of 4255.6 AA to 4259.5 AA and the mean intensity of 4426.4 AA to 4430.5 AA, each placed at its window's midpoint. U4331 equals 3.0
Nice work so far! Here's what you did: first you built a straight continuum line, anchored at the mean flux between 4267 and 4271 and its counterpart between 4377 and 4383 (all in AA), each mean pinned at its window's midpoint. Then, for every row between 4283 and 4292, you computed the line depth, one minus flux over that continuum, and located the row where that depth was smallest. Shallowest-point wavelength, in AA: 4289.49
